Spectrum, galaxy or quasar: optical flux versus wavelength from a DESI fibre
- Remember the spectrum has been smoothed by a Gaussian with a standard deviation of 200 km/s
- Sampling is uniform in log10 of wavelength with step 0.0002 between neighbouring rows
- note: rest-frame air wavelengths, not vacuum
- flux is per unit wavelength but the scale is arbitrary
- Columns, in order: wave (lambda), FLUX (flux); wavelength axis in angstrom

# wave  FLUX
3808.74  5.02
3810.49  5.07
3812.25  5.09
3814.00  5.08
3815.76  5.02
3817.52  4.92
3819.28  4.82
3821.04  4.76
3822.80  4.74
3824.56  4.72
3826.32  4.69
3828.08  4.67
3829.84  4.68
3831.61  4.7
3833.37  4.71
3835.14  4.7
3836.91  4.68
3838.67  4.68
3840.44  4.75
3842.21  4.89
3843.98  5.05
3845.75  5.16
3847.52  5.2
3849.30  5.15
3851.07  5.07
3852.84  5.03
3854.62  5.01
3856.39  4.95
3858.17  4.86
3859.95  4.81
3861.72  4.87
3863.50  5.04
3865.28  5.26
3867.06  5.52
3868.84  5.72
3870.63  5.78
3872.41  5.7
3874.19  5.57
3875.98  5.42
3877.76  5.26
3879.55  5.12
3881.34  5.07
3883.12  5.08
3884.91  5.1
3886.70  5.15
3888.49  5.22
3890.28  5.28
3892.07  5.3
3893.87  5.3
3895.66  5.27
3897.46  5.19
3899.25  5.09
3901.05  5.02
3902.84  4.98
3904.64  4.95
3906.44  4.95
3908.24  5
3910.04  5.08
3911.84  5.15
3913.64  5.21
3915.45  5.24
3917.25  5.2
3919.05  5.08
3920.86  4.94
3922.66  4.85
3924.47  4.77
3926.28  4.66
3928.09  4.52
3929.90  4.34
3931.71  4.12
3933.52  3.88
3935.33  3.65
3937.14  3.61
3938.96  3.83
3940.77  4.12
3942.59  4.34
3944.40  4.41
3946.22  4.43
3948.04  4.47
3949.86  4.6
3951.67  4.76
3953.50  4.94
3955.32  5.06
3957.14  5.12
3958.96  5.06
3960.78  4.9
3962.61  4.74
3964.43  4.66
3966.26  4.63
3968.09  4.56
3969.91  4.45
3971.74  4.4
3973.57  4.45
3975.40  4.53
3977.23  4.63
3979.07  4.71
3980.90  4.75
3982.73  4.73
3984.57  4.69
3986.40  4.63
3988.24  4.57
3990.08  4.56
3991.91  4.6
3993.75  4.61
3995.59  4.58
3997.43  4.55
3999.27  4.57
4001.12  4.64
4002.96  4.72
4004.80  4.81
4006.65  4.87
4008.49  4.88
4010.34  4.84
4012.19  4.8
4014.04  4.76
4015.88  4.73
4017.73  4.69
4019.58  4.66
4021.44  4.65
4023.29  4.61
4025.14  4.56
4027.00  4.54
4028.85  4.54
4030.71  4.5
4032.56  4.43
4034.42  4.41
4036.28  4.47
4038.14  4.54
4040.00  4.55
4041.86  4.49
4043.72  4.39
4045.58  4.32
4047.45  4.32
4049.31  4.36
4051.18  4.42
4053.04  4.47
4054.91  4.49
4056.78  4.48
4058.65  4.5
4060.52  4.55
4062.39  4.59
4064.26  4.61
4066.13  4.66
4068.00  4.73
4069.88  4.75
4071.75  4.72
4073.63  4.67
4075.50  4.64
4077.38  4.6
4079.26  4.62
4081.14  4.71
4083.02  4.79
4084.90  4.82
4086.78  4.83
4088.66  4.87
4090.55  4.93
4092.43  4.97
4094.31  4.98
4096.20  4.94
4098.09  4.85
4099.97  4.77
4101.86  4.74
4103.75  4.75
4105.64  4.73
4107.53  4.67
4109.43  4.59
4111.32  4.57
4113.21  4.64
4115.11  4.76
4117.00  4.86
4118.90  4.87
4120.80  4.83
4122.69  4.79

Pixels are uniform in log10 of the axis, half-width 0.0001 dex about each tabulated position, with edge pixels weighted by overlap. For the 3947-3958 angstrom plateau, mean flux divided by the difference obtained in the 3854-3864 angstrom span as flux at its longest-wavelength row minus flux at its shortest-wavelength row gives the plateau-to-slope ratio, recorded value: 161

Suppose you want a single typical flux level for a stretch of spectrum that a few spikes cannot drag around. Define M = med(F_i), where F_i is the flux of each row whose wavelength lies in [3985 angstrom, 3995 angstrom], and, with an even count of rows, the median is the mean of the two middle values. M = 4.6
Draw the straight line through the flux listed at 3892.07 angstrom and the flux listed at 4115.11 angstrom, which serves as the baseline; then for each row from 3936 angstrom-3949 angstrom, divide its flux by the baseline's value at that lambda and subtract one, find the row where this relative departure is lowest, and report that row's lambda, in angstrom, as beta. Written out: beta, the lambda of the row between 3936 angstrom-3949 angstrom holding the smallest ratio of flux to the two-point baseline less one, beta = 3937.14 angstrom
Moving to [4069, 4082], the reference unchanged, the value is 4077.38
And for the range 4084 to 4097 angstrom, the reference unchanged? 4084.90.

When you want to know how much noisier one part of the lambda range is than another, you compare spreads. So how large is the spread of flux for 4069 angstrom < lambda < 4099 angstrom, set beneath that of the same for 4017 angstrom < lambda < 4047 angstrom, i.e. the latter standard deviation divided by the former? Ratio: 0.82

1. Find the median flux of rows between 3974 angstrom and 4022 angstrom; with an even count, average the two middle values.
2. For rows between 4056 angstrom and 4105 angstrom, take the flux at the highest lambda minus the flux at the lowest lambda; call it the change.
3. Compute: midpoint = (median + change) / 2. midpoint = 2.5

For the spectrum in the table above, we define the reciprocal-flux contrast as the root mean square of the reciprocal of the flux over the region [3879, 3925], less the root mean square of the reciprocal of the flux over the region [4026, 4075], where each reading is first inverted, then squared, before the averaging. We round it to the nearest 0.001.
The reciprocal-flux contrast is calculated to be -0.025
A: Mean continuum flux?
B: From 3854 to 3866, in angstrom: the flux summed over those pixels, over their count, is 4.97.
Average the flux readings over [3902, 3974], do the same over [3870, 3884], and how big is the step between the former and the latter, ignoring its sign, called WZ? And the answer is 0.7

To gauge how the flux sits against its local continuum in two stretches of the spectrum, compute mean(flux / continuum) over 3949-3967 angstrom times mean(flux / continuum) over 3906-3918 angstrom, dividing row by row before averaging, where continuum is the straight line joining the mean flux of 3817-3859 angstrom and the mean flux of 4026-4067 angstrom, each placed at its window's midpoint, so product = 1.13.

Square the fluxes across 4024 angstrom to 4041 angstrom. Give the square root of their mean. 4.5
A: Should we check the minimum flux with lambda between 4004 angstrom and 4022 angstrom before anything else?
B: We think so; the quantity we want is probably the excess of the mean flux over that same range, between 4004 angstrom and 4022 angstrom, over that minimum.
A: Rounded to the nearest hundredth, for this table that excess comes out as 0.12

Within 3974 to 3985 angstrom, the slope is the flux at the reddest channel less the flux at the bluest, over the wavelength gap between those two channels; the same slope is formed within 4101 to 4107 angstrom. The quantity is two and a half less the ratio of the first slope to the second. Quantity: 9.10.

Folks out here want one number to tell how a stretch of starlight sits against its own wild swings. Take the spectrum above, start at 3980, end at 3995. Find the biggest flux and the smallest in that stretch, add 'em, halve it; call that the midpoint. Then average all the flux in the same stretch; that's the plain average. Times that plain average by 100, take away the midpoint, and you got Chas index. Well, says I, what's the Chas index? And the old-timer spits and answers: 460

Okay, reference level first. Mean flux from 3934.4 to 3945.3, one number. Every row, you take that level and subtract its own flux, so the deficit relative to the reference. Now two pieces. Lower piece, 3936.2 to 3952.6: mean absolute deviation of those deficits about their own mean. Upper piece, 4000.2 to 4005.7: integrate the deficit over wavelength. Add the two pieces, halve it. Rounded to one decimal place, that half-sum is -1.9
